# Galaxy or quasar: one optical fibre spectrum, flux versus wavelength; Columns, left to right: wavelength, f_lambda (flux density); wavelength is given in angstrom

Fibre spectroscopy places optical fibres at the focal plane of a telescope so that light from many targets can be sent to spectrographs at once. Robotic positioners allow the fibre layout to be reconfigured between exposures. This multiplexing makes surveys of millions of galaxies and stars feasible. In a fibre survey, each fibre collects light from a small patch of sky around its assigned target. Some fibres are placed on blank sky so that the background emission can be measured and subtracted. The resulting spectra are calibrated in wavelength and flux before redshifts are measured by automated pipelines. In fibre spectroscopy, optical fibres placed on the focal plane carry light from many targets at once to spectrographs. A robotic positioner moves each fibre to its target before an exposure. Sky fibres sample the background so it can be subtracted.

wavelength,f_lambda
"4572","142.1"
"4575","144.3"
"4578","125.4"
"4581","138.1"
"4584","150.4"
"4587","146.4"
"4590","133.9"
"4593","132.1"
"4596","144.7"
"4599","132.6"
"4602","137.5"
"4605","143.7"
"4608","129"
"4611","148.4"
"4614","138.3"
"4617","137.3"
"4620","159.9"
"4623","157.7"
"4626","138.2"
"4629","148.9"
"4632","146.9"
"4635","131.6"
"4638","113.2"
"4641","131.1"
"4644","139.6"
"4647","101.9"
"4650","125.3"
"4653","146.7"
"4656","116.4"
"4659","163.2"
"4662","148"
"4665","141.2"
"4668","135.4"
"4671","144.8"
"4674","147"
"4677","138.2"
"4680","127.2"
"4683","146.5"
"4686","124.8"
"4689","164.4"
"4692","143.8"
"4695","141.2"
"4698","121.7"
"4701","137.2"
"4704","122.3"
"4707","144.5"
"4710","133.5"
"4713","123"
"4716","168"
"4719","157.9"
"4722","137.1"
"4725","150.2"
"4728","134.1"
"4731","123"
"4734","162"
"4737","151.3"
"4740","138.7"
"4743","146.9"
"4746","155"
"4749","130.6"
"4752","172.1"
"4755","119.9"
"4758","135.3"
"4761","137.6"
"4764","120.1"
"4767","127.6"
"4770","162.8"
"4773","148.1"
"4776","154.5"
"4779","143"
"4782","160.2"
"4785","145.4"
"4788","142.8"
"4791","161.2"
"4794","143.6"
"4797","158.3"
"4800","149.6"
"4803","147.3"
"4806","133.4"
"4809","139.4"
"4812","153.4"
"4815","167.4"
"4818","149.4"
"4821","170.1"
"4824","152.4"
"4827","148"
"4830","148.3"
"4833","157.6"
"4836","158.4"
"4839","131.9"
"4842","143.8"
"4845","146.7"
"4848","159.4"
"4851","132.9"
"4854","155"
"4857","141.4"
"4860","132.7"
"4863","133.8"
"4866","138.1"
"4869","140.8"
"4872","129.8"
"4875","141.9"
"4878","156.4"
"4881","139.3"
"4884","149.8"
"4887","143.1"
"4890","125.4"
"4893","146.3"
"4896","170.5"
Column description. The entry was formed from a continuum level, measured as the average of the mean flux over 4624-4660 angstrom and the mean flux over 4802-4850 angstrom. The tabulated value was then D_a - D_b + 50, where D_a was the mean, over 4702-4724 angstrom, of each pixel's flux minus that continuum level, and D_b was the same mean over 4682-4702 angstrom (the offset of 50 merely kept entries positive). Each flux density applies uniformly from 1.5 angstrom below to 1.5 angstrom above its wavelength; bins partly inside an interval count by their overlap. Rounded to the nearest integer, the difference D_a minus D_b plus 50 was 51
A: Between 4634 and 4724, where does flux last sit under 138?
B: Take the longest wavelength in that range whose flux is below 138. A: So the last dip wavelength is 4722 angstrom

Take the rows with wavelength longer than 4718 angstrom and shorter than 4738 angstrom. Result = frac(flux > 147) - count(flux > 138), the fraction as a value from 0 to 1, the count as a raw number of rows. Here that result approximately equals -3.4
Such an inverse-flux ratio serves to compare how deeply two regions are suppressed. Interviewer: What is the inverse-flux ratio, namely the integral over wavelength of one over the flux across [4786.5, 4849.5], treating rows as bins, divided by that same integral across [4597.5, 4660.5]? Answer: 0.905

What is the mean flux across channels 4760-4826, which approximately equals 149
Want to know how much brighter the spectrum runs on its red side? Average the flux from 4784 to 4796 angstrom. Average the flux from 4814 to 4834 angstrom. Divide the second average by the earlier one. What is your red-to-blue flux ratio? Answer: 1.05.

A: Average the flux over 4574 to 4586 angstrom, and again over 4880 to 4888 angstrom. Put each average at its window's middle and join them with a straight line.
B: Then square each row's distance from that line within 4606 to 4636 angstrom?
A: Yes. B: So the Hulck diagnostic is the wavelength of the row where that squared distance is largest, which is 4620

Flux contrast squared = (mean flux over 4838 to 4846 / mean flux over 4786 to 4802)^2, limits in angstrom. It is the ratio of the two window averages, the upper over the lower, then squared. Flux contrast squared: 0.87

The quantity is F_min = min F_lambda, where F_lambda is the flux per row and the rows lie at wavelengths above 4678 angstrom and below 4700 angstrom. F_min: 121.7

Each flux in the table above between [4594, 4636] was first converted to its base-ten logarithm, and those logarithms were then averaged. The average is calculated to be 2.15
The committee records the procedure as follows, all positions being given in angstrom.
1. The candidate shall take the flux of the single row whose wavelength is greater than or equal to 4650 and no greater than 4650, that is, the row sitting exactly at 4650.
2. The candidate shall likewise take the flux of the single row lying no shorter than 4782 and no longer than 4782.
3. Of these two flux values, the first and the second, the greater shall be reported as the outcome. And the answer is 160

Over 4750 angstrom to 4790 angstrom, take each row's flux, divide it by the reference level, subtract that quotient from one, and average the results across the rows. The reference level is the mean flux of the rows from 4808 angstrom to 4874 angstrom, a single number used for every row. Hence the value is 0.021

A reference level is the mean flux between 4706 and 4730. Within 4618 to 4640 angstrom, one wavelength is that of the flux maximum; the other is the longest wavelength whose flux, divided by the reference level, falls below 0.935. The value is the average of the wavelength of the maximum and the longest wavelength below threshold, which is 4629.0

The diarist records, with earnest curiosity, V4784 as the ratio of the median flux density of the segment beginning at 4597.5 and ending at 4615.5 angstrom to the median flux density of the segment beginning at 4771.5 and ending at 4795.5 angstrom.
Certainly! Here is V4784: 0.940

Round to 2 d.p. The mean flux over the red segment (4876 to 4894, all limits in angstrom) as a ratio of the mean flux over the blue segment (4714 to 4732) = 0.99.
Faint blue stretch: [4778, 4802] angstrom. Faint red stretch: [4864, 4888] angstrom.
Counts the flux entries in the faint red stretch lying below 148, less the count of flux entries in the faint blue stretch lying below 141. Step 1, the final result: 6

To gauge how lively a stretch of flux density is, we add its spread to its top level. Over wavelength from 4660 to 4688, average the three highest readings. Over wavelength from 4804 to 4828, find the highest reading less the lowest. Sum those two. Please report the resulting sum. 184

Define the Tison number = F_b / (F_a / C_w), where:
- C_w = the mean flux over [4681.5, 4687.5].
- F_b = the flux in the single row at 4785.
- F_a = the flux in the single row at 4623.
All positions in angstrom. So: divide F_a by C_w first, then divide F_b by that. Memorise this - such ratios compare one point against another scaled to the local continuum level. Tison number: 125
